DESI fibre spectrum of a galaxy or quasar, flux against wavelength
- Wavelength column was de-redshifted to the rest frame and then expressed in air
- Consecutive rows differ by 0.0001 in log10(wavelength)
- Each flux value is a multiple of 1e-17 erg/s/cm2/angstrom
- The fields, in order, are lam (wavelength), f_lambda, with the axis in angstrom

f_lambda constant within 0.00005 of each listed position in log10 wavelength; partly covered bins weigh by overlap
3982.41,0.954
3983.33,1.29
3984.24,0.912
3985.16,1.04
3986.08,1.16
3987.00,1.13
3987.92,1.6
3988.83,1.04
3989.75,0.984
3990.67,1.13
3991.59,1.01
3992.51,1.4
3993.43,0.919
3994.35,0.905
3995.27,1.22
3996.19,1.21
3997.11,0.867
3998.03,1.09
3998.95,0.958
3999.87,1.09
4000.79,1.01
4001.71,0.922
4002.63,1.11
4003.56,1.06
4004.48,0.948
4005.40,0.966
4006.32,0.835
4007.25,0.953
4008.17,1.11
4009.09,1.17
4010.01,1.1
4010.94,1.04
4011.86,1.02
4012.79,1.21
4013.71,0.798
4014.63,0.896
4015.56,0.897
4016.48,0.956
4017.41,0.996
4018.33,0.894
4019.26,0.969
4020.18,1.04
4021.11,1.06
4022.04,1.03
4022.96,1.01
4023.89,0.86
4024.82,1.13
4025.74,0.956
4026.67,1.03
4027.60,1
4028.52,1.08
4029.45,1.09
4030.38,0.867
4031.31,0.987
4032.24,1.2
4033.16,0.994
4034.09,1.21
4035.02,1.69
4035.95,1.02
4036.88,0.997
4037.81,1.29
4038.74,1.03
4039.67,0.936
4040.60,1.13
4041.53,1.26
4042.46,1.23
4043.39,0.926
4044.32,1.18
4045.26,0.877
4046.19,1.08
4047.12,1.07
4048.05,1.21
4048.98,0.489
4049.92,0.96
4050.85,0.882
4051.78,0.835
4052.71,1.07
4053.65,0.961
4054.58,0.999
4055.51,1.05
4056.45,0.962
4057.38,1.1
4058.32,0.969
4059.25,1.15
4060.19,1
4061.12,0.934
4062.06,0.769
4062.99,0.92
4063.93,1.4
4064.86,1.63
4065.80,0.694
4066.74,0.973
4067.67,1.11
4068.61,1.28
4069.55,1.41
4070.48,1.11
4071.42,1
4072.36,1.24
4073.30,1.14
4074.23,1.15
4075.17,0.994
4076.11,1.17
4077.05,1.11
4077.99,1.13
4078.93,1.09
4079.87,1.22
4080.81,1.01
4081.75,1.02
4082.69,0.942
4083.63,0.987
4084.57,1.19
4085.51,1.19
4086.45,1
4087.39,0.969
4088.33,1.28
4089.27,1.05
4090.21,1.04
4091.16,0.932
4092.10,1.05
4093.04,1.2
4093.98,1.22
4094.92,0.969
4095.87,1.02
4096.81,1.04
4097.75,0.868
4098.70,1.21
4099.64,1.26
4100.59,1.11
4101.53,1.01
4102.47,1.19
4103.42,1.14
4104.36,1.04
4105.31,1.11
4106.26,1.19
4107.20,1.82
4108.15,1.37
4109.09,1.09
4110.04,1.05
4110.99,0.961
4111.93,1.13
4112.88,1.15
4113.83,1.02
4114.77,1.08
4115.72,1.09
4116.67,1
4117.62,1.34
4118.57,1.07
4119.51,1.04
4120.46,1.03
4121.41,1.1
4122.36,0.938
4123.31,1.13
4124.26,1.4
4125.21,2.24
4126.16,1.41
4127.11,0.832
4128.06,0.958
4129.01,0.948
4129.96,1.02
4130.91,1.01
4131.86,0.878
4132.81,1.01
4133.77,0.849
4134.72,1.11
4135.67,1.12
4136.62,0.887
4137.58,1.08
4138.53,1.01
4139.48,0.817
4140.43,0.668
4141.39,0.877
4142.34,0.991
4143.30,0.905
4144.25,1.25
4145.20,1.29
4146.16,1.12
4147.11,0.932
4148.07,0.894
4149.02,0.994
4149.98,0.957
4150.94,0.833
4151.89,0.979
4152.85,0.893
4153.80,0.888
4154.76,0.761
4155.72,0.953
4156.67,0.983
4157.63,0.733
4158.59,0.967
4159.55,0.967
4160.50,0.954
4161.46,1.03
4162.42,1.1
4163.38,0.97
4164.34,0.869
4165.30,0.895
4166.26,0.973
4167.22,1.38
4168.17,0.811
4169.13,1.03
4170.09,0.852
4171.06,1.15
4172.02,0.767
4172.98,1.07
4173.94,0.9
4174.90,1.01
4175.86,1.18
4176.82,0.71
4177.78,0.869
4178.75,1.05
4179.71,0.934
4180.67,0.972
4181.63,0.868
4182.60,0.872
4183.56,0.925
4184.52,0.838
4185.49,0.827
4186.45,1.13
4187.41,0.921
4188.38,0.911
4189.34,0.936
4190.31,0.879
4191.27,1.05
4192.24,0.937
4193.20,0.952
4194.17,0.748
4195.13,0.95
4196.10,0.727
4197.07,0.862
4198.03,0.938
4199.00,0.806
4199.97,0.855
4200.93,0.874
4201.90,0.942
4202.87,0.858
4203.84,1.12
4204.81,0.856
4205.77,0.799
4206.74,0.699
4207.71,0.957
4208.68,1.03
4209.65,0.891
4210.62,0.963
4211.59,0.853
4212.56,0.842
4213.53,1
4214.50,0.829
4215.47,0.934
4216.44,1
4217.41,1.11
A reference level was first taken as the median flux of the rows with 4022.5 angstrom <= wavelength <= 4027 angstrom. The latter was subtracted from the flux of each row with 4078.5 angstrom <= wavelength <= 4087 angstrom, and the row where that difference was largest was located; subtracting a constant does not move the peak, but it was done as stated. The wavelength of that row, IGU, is 4079.87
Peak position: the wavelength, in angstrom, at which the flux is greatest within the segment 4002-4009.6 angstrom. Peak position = 4009.09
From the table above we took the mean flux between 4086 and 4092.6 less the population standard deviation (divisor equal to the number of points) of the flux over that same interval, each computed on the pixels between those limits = 0.94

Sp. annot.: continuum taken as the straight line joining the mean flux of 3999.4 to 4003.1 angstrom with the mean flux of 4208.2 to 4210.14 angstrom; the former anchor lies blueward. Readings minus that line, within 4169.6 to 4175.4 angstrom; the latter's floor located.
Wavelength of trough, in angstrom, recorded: 4172.02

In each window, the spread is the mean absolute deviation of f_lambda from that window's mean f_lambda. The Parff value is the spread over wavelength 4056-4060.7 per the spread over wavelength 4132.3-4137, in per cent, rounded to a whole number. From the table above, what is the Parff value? 70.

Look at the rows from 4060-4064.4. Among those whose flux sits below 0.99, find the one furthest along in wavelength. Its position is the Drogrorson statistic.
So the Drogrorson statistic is 4062.99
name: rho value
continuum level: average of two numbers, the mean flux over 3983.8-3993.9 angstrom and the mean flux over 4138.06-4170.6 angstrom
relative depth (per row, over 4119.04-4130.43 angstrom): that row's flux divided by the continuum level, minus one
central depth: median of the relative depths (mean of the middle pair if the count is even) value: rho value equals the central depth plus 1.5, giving 1.50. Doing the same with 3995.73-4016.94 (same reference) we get 1.47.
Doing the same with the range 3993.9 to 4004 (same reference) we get 1.52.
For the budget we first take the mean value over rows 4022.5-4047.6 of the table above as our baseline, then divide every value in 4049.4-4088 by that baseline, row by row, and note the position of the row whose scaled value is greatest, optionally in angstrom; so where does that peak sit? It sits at 4064.86 angstrom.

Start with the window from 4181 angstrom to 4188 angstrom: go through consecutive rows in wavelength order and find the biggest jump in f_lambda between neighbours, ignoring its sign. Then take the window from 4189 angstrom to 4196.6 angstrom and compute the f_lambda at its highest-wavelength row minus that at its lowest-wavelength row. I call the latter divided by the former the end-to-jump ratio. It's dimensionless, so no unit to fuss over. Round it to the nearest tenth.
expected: -0.7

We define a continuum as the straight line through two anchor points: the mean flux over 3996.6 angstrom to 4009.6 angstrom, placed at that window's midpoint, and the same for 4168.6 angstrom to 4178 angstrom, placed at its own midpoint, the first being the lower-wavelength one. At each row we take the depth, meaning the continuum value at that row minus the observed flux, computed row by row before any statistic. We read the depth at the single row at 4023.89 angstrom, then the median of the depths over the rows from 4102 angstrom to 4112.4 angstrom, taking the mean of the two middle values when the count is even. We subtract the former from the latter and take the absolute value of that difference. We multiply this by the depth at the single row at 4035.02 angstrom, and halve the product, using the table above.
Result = -0.103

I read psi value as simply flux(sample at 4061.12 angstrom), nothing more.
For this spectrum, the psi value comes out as 0.934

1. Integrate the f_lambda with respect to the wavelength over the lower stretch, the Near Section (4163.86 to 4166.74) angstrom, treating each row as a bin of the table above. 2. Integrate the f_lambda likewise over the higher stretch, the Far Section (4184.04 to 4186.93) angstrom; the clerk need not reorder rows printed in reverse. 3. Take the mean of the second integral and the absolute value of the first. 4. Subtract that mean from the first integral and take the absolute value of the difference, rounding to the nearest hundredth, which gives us 0.03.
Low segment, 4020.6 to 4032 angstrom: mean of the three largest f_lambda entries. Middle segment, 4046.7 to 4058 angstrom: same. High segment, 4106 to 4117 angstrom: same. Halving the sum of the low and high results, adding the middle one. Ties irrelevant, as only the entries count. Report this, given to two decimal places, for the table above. 2.41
